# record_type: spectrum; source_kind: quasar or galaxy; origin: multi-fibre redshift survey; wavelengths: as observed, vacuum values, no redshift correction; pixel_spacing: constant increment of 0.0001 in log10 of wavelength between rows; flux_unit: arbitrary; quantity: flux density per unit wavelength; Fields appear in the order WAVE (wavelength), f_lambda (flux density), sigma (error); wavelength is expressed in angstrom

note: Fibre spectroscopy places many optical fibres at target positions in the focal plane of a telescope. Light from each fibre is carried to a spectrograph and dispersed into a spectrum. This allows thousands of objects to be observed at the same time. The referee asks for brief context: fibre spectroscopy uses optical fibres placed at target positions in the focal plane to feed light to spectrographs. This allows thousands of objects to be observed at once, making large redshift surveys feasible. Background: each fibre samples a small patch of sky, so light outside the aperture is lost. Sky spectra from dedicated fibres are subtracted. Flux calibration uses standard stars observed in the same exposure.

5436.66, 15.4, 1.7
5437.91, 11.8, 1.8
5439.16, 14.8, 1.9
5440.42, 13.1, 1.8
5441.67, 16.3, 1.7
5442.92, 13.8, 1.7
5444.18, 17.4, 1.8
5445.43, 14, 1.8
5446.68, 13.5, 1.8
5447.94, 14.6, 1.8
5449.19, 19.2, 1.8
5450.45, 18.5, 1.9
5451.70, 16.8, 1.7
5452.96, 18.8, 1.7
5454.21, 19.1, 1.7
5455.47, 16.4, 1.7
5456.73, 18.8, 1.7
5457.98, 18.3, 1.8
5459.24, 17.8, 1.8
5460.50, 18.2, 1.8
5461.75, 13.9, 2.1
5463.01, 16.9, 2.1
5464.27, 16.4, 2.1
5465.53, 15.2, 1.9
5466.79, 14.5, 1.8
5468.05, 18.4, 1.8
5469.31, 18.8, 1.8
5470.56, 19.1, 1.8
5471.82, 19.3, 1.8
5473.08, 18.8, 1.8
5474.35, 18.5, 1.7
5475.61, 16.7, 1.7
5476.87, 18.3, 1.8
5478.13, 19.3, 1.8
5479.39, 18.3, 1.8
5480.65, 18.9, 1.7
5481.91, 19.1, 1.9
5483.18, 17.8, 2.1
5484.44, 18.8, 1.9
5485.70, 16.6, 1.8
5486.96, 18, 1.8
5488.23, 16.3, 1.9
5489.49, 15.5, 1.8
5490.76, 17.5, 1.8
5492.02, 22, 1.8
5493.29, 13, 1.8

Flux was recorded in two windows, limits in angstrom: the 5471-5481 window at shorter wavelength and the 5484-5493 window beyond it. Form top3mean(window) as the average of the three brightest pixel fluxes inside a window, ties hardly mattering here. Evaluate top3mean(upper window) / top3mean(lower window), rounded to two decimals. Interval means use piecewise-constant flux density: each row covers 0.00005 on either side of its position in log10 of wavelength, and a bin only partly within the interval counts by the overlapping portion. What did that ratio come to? 1.02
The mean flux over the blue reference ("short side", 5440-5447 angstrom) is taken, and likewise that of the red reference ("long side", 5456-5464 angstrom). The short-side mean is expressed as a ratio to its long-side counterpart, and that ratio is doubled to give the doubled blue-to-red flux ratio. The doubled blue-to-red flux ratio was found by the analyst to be 1.7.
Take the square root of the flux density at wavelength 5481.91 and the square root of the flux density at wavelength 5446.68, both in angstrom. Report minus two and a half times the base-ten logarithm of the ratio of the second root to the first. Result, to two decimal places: 0.19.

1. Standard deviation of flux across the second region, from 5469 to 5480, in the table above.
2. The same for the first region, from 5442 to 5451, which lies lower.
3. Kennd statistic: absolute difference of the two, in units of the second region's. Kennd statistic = 2.0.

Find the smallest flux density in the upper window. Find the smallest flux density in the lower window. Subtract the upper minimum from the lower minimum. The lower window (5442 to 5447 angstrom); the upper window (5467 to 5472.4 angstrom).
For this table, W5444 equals -5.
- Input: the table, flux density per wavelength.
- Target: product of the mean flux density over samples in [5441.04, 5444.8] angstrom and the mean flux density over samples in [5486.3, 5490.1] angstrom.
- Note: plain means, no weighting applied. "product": 263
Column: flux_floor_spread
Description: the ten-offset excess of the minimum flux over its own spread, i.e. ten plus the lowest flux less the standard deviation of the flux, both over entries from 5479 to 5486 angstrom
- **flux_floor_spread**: 25.7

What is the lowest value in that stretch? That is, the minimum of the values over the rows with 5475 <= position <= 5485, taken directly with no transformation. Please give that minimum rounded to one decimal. 16.7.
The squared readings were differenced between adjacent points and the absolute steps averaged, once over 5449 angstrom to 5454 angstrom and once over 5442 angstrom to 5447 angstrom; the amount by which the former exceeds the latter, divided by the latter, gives -0.3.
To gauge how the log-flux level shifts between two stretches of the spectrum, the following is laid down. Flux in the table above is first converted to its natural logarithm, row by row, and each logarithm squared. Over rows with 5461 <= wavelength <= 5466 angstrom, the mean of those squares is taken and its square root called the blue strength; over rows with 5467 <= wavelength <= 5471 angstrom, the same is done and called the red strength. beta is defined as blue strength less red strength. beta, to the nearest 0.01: -0.19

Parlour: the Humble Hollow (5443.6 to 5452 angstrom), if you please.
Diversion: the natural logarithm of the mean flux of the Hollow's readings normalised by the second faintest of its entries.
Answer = 0.15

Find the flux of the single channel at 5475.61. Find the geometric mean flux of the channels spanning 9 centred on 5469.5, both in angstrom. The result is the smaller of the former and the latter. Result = 16.7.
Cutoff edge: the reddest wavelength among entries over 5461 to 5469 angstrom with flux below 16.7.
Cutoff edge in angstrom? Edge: 5466.79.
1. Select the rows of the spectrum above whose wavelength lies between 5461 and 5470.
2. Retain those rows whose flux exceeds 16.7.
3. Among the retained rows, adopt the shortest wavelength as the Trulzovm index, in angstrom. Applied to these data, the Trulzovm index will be 5463.01 angstrom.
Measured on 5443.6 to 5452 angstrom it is 5444.18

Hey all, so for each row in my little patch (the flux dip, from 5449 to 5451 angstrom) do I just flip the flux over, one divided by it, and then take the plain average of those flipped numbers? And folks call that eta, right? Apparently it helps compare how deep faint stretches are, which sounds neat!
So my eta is 0.053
